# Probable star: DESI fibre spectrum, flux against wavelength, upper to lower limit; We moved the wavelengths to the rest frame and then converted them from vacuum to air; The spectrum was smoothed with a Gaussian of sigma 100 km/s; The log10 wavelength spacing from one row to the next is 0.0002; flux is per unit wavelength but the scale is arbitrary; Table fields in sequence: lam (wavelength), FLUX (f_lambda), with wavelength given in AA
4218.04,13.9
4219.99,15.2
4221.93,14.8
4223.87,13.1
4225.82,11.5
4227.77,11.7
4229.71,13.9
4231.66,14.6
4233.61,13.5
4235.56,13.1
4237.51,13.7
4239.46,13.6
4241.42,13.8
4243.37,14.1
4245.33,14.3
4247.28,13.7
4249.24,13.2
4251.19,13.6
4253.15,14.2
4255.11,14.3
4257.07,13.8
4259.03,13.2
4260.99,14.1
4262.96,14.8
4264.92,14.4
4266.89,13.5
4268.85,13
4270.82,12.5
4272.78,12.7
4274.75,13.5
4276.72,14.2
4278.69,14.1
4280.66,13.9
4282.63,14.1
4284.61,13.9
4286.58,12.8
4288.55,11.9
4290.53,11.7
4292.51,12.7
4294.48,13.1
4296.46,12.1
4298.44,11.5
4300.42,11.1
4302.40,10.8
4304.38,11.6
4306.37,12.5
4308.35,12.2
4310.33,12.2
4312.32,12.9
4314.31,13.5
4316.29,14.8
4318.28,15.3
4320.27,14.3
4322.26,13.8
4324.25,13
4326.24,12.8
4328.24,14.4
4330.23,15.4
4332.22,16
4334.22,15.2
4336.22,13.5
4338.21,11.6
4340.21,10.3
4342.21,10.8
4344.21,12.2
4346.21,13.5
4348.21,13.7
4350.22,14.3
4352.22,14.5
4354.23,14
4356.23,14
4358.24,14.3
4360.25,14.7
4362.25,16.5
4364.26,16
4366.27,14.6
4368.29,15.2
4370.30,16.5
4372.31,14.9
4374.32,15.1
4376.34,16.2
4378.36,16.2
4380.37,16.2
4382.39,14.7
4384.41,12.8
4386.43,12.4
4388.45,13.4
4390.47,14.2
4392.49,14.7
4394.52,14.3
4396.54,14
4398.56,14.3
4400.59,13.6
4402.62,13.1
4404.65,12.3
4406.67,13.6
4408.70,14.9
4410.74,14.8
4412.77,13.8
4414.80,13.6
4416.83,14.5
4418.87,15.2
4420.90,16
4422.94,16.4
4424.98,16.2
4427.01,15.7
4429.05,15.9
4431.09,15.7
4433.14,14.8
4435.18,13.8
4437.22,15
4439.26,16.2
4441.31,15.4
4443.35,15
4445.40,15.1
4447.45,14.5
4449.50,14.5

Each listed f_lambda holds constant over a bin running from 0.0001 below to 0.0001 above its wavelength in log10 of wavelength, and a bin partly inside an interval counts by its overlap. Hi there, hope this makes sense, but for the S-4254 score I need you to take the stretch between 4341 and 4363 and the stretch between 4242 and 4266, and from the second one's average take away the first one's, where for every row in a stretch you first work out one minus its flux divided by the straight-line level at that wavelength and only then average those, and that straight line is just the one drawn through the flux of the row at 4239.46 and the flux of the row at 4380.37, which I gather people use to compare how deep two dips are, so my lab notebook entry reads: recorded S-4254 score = -0.1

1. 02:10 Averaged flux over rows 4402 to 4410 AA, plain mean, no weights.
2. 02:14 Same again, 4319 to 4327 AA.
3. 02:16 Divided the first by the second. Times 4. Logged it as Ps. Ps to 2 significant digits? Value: 4.0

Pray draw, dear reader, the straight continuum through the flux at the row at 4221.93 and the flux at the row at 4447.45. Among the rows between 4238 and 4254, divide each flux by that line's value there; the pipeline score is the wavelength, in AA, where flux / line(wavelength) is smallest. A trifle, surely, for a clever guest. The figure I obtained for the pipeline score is 4249.24 AA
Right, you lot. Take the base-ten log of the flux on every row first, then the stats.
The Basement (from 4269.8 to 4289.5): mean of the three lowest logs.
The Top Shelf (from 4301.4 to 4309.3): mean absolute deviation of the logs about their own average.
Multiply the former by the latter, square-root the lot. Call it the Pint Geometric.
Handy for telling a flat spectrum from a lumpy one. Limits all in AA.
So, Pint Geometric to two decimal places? 0.15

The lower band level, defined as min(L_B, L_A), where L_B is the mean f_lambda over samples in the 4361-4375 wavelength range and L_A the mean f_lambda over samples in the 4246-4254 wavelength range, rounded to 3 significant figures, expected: 13.7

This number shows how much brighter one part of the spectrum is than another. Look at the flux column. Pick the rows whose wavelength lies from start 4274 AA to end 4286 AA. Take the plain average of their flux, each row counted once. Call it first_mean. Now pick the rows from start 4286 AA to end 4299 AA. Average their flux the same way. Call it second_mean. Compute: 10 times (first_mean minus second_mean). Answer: 17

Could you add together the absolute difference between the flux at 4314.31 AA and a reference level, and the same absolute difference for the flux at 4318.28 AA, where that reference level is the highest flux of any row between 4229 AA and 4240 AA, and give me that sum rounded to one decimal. 1.8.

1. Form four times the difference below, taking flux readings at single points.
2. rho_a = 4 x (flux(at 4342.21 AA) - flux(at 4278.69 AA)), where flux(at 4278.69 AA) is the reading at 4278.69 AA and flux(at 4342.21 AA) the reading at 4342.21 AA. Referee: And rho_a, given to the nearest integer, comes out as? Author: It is -13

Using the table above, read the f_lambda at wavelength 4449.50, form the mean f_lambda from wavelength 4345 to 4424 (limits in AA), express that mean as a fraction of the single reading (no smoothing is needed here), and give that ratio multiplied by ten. 10.0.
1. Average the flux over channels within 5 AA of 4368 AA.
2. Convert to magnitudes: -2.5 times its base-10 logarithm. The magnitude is -2.97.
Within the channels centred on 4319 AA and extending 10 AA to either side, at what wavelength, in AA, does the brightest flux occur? 4318.28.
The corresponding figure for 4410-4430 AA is 4422.94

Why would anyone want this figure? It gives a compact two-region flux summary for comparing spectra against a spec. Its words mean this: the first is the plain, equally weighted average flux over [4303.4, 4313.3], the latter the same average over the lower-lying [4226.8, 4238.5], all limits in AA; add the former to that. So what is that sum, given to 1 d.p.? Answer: 25.7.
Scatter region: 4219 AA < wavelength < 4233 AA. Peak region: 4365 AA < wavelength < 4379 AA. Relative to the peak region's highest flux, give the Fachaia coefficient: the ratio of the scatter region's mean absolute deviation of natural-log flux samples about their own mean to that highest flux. 0.006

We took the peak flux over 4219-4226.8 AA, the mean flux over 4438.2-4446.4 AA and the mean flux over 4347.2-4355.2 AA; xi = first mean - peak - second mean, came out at -13.9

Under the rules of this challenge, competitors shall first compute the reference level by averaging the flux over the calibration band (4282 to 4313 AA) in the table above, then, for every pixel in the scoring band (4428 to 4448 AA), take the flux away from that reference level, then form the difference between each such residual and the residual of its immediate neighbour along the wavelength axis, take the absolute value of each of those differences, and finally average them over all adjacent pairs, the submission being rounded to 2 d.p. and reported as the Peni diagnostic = 0.71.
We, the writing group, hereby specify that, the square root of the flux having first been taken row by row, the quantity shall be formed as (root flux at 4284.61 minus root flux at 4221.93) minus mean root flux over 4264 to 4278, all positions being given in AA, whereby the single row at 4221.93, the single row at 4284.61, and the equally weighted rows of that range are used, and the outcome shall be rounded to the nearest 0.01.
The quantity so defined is -3.78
